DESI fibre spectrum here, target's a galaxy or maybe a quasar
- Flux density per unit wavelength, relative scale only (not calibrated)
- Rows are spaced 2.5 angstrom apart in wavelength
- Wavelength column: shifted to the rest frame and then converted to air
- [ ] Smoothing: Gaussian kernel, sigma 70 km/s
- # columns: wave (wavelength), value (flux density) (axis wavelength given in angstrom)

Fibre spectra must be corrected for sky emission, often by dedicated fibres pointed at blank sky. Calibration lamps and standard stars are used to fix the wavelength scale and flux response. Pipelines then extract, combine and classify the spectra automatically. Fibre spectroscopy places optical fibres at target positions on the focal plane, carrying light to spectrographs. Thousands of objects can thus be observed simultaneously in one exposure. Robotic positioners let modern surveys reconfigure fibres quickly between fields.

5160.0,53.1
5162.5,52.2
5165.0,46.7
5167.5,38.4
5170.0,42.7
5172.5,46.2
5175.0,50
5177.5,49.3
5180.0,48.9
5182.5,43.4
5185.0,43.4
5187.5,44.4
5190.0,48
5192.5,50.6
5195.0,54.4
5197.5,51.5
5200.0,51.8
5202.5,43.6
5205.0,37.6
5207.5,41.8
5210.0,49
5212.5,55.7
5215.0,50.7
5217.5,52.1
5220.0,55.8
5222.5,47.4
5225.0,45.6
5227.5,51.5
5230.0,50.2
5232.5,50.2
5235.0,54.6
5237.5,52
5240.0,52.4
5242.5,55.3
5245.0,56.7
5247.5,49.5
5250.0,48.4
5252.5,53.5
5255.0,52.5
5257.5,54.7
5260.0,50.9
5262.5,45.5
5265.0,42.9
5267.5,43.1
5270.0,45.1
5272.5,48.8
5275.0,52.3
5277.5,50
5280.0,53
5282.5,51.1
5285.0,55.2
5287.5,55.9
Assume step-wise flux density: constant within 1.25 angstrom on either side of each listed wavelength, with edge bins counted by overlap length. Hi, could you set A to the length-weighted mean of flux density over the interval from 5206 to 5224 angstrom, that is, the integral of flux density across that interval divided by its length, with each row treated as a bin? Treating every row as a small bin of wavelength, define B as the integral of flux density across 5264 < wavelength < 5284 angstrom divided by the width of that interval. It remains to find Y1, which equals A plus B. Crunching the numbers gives 98.6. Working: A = 50.1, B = 48.4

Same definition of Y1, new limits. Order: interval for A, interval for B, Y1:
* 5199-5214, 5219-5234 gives 96.7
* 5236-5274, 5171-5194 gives 97.3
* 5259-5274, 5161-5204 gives 93.4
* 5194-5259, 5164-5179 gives 96.3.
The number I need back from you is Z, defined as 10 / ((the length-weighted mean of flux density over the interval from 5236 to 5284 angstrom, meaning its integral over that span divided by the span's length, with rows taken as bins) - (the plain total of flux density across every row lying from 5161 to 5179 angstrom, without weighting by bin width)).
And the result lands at -0.036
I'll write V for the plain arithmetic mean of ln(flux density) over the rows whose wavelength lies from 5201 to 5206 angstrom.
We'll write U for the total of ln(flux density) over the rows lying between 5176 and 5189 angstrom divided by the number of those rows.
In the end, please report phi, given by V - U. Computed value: -0.12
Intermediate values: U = 3.82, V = 3.70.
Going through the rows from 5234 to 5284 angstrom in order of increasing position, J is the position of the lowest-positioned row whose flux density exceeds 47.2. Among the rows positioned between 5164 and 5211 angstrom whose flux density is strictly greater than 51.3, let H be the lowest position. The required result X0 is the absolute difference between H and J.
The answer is 40.0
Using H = 5195.0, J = 5235.0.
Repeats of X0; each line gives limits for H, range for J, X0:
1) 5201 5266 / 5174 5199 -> 37.5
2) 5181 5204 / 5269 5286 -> 77.5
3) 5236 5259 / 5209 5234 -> 27.5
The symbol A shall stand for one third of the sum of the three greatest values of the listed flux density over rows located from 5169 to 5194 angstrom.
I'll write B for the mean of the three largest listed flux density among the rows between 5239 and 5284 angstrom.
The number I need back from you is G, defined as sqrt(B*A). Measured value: 52.7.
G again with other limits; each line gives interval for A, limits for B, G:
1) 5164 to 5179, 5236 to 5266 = 52.0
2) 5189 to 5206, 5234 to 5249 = 54.0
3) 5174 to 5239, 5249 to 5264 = 54.5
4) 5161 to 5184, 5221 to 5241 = 51.7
